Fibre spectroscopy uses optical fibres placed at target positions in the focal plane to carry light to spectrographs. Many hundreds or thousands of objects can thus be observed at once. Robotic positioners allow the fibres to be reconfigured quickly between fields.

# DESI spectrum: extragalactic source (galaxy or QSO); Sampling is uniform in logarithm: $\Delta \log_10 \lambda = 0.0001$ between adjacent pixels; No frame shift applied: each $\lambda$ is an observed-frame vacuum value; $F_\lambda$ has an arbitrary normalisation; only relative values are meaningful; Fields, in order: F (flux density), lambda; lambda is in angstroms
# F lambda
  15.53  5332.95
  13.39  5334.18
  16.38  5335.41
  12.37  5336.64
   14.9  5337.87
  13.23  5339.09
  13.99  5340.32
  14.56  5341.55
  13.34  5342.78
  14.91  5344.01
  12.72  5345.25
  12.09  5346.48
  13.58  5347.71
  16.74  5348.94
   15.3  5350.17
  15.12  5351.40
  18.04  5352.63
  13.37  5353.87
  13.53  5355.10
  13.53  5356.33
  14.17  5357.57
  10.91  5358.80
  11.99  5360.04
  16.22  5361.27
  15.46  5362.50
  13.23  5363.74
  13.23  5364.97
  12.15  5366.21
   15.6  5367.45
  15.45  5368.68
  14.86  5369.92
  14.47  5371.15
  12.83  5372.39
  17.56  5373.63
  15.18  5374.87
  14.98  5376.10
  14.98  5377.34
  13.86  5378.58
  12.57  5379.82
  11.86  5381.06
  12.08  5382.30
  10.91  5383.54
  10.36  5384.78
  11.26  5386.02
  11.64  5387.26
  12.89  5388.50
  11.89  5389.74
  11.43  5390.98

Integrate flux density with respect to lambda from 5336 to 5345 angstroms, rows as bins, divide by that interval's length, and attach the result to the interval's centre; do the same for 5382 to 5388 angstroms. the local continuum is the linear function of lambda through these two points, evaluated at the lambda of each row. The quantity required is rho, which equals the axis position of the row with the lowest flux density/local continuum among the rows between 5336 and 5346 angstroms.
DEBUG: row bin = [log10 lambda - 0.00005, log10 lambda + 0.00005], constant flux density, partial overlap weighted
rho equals 5336.64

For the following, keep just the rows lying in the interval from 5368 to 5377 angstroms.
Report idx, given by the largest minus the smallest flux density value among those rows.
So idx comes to 4.7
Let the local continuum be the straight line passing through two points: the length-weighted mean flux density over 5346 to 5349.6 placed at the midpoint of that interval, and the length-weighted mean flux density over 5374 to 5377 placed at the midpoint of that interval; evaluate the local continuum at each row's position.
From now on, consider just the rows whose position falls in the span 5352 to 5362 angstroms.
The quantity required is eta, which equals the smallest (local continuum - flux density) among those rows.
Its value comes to -3.6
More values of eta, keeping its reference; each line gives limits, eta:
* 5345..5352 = -2.5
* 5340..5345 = -0.8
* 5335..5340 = -2.6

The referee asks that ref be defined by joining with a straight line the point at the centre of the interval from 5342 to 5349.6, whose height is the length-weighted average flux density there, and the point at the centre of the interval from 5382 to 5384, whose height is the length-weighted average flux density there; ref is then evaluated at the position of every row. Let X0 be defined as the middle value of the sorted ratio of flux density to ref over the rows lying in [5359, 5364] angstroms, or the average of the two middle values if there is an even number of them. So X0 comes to 1.12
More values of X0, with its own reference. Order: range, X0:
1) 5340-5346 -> 0.98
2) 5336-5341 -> 0.95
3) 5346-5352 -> 1.12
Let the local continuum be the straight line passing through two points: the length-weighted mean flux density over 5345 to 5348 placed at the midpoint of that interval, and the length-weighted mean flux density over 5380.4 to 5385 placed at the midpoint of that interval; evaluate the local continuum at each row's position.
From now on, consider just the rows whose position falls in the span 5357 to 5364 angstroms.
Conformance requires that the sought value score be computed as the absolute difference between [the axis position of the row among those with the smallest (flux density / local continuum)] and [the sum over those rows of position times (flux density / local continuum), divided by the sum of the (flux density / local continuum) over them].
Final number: 2.0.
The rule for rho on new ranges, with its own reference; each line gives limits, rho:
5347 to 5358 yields 5347.71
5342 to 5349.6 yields 5346.48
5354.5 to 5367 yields 5358.80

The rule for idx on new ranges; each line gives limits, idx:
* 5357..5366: 5.3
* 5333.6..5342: 4.0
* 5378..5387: 3.5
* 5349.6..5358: 4.7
